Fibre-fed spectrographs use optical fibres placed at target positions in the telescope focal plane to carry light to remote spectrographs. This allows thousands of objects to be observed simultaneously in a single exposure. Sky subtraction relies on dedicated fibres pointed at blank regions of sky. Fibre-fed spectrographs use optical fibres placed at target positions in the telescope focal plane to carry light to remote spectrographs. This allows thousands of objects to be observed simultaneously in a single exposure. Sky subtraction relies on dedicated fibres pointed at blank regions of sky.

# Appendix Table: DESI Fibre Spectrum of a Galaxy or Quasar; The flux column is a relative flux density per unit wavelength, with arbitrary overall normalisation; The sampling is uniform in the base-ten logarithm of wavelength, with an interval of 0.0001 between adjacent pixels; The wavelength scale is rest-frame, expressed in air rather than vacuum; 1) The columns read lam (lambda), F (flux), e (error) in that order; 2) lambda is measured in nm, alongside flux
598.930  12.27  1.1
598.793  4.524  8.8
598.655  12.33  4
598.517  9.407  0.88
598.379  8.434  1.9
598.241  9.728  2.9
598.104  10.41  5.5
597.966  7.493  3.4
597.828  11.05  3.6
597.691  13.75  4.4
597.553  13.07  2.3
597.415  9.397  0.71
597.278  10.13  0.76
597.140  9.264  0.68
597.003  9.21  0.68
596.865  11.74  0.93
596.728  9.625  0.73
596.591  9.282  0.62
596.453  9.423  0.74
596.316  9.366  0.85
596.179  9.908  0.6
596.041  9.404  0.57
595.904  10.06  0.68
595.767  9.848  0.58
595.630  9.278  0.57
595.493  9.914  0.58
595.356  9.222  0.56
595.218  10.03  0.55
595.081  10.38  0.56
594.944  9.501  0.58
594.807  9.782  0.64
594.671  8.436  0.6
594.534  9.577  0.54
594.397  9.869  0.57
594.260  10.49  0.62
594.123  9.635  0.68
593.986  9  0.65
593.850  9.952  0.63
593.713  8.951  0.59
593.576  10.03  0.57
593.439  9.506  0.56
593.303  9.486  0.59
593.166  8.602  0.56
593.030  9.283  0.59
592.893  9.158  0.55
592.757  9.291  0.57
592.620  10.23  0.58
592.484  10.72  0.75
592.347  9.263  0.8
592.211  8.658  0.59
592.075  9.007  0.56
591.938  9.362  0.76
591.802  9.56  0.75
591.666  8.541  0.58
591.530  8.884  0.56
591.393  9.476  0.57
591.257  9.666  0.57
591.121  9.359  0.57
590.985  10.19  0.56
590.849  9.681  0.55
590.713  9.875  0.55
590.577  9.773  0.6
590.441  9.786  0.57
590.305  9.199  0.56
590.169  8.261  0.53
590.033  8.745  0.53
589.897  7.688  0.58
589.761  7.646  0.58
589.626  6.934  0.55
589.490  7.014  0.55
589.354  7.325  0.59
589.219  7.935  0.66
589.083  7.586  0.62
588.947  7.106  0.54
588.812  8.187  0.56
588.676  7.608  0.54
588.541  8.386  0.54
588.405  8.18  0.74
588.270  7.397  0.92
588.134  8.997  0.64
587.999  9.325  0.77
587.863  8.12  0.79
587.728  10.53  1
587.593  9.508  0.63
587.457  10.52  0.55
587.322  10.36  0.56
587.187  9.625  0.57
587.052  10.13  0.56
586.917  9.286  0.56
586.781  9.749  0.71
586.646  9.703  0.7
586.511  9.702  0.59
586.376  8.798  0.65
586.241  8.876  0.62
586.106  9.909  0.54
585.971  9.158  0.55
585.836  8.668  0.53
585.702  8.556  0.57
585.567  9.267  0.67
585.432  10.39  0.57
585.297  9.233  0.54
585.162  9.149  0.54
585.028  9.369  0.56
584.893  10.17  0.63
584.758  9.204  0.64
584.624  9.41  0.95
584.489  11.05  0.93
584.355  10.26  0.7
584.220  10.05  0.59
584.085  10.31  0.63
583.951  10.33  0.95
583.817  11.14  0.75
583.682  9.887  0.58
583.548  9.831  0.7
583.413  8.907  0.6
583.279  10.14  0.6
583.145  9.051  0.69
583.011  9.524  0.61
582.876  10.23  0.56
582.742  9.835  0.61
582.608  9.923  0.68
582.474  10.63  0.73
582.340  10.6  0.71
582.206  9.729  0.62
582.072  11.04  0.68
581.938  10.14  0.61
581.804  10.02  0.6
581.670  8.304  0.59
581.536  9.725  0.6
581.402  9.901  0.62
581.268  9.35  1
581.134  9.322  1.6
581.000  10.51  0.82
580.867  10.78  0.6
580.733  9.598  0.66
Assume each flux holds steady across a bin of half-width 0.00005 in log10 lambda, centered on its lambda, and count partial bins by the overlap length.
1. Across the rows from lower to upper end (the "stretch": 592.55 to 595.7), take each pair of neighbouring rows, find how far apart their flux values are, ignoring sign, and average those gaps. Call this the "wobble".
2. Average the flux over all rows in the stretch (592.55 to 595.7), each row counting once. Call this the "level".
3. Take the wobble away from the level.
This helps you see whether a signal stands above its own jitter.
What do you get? 8.87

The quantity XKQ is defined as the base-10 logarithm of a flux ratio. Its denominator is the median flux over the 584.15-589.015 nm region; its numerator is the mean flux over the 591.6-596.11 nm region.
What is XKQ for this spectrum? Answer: 0.01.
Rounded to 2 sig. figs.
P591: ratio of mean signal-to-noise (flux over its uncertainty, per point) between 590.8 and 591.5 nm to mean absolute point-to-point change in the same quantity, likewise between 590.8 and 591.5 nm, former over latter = 21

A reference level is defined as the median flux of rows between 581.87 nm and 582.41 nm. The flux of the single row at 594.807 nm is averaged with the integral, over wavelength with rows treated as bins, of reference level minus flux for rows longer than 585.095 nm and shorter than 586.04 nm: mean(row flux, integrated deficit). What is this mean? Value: 5.4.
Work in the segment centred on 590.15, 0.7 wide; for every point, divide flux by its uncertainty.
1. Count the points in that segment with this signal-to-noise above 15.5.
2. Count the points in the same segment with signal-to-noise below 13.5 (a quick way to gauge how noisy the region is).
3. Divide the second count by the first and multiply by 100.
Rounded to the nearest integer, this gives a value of 25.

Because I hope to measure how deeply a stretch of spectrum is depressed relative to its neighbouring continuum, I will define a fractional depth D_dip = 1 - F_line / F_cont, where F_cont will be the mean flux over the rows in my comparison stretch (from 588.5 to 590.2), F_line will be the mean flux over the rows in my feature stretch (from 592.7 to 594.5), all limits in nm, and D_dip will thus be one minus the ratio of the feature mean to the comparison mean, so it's -0.23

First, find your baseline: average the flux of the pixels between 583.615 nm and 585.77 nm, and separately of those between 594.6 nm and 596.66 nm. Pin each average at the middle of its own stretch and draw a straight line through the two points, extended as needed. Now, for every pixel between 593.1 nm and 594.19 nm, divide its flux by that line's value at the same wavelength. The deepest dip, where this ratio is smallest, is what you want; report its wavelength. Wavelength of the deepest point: 593.166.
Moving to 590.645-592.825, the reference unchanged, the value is 591.666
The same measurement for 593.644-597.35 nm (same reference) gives 594.671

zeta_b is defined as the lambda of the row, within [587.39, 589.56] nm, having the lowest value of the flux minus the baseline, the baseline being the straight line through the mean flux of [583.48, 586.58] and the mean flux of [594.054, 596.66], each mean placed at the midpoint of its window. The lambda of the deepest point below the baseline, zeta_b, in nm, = 589.490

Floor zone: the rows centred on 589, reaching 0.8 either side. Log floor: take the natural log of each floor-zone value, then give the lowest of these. 1.94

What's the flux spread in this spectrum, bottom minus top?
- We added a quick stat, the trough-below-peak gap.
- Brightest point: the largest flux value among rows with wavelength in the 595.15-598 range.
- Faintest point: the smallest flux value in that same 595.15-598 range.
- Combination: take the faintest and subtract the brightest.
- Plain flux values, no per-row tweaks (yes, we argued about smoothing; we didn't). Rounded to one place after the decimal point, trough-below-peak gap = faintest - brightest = -6.3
